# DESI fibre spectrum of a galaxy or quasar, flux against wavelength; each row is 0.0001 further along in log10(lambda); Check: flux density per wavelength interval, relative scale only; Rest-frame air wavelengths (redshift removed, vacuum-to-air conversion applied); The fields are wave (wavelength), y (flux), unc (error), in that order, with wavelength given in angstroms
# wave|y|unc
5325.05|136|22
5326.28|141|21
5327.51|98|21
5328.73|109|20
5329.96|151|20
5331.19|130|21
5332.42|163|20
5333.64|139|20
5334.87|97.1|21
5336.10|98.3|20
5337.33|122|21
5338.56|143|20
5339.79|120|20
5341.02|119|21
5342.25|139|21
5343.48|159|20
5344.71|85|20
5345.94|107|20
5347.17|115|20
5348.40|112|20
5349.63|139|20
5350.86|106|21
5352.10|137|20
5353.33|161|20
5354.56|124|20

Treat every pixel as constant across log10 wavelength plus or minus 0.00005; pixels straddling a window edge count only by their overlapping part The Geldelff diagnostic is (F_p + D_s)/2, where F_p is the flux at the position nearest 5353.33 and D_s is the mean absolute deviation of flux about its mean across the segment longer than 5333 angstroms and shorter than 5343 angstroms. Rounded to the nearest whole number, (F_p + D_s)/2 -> 87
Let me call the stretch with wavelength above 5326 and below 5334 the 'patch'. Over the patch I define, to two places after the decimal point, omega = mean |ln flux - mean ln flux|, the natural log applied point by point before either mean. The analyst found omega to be 0.14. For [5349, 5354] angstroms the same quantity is 0.12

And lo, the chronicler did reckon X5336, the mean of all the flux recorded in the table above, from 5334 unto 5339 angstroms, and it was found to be 115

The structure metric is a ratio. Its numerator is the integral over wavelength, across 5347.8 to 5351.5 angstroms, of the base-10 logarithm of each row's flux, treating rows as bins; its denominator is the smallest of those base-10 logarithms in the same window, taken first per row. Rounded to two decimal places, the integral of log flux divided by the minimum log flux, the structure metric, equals 3.78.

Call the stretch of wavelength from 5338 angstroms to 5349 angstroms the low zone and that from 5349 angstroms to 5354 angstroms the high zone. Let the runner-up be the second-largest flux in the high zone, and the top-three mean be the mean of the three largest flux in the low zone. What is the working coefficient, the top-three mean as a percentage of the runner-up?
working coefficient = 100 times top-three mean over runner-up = 106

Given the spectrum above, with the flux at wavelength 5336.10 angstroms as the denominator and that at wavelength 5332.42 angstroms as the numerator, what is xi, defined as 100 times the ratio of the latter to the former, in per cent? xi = 166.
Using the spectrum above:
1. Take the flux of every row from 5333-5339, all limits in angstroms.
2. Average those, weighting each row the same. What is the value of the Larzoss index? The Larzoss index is 120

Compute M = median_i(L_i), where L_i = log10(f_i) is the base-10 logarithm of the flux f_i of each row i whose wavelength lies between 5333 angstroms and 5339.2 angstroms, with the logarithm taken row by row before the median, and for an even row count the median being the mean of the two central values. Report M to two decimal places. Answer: 2.09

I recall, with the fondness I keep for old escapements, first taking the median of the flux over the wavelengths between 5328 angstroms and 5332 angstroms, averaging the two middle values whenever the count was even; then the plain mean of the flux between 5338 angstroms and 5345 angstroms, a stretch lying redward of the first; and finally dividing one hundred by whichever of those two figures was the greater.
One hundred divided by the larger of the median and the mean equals 0.769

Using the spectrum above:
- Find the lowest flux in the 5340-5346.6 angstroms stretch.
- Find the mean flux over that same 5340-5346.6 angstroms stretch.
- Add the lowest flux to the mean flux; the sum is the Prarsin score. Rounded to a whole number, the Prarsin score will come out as 207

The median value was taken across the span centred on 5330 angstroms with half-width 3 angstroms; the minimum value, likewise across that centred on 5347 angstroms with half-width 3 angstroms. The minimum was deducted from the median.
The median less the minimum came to 45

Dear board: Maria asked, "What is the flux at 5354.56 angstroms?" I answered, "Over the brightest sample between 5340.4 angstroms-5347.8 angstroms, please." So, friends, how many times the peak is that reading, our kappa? 0.780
